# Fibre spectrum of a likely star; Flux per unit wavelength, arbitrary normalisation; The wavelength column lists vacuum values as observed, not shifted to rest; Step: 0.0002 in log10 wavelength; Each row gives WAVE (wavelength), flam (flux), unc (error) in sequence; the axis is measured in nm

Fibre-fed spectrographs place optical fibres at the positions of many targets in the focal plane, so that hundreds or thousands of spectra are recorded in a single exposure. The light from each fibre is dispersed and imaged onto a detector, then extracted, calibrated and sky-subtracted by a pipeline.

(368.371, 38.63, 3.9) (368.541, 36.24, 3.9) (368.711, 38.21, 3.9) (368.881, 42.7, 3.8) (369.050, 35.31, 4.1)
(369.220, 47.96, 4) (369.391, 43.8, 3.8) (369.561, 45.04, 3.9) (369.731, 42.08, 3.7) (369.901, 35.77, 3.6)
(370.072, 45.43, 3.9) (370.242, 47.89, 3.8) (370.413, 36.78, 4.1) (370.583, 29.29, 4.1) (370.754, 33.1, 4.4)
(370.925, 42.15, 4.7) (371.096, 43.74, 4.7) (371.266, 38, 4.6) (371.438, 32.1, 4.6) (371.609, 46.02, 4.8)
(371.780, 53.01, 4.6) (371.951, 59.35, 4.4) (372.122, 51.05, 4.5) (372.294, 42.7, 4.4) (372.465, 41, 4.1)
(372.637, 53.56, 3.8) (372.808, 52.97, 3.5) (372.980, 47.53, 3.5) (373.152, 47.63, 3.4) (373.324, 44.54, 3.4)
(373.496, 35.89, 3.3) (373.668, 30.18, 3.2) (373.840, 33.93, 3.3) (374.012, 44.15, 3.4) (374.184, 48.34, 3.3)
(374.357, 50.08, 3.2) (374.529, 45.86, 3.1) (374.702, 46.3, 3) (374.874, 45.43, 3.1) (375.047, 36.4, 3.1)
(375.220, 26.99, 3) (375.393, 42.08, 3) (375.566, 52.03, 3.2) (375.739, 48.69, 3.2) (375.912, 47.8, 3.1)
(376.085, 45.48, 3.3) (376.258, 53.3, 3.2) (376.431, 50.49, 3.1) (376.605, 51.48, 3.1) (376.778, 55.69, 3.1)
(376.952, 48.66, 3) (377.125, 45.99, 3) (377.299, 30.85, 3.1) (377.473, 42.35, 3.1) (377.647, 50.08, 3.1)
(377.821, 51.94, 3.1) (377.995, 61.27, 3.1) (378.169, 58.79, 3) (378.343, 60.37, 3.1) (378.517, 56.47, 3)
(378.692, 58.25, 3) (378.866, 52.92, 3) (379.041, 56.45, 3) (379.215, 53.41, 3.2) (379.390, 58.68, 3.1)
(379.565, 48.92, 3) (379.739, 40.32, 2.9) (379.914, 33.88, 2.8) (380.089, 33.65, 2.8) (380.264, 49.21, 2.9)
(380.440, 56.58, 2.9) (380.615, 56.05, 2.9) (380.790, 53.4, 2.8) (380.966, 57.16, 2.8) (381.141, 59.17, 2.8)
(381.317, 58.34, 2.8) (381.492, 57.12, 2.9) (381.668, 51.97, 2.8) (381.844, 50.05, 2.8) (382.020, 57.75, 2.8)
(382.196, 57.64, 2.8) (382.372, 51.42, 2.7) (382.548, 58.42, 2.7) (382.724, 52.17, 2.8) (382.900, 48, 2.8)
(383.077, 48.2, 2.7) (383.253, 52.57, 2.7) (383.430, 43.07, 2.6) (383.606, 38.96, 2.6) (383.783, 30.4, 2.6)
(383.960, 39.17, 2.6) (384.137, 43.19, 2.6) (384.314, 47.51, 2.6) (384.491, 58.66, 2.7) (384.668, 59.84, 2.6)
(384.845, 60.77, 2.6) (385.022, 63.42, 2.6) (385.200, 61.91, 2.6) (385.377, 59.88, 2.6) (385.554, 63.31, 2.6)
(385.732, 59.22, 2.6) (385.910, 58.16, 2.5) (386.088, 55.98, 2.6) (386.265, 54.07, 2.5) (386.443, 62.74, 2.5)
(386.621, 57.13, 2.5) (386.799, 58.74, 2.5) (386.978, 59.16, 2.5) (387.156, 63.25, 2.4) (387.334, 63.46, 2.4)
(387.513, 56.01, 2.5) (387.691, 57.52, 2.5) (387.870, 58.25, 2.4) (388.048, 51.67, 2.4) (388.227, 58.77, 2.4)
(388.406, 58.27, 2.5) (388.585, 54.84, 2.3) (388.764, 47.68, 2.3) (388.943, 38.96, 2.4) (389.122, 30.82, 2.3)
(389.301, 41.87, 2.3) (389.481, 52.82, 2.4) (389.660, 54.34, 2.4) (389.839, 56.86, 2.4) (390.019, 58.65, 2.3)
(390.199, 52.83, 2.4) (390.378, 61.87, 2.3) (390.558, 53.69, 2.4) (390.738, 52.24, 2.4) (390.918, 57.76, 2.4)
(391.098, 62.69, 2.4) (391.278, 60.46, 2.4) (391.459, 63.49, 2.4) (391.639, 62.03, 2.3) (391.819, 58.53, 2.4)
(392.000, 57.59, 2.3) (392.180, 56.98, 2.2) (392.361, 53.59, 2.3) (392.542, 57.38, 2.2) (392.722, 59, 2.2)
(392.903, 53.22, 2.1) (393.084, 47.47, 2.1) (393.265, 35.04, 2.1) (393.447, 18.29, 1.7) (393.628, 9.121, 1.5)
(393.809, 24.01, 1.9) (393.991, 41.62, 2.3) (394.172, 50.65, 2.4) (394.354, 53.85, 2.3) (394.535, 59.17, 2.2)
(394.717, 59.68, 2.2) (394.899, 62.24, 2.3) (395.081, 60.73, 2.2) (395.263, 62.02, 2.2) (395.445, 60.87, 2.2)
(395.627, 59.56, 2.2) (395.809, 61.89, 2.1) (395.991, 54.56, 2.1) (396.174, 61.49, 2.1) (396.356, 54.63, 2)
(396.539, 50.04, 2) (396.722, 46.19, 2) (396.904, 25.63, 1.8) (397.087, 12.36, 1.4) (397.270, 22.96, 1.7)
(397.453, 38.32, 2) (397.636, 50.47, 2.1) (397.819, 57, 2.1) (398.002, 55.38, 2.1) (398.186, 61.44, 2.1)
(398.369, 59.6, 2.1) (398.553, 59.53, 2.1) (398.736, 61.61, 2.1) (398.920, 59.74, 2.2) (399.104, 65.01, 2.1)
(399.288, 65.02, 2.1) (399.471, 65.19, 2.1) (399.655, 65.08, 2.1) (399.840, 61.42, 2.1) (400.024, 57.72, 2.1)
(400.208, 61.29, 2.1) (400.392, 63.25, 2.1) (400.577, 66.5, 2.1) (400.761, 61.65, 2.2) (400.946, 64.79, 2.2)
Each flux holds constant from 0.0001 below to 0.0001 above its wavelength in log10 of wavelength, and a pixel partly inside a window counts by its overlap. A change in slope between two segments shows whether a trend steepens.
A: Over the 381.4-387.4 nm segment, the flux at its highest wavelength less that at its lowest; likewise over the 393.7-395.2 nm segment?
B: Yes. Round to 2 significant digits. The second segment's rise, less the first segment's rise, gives 30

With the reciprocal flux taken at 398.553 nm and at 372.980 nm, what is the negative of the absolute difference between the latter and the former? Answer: -0.0042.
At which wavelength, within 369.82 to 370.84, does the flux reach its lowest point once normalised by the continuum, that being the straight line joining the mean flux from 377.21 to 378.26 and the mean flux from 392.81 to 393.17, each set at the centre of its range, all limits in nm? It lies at 370.583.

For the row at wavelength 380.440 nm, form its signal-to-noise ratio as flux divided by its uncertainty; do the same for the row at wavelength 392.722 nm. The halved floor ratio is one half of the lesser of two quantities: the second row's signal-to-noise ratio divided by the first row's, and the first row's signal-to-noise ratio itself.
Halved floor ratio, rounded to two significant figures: 0.69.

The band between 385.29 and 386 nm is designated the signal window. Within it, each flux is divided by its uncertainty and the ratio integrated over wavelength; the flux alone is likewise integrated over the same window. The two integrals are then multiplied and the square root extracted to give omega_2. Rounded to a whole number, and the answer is 27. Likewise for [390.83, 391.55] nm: 28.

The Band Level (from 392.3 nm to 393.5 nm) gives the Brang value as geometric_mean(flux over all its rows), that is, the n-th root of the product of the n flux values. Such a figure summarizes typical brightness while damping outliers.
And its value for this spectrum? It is 43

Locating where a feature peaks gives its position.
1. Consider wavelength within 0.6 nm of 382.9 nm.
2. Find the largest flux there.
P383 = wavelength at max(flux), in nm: 382.548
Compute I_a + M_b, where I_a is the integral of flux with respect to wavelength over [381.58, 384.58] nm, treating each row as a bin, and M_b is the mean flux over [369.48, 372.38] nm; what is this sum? 189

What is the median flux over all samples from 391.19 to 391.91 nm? 61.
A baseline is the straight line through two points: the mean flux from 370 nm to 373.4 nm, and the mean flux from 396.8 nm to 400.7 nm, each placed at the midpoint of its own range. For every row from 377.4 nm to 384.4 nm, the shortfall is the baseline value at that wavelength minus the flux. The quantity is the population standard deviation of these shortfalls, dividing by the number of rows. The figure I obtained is 8.2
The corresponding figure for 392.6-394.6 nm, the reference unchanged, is 16.4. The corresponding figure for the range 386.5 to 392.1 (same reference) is 7.2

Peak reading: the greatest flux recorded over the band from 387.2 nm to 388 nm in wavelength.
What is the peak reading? 63.46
